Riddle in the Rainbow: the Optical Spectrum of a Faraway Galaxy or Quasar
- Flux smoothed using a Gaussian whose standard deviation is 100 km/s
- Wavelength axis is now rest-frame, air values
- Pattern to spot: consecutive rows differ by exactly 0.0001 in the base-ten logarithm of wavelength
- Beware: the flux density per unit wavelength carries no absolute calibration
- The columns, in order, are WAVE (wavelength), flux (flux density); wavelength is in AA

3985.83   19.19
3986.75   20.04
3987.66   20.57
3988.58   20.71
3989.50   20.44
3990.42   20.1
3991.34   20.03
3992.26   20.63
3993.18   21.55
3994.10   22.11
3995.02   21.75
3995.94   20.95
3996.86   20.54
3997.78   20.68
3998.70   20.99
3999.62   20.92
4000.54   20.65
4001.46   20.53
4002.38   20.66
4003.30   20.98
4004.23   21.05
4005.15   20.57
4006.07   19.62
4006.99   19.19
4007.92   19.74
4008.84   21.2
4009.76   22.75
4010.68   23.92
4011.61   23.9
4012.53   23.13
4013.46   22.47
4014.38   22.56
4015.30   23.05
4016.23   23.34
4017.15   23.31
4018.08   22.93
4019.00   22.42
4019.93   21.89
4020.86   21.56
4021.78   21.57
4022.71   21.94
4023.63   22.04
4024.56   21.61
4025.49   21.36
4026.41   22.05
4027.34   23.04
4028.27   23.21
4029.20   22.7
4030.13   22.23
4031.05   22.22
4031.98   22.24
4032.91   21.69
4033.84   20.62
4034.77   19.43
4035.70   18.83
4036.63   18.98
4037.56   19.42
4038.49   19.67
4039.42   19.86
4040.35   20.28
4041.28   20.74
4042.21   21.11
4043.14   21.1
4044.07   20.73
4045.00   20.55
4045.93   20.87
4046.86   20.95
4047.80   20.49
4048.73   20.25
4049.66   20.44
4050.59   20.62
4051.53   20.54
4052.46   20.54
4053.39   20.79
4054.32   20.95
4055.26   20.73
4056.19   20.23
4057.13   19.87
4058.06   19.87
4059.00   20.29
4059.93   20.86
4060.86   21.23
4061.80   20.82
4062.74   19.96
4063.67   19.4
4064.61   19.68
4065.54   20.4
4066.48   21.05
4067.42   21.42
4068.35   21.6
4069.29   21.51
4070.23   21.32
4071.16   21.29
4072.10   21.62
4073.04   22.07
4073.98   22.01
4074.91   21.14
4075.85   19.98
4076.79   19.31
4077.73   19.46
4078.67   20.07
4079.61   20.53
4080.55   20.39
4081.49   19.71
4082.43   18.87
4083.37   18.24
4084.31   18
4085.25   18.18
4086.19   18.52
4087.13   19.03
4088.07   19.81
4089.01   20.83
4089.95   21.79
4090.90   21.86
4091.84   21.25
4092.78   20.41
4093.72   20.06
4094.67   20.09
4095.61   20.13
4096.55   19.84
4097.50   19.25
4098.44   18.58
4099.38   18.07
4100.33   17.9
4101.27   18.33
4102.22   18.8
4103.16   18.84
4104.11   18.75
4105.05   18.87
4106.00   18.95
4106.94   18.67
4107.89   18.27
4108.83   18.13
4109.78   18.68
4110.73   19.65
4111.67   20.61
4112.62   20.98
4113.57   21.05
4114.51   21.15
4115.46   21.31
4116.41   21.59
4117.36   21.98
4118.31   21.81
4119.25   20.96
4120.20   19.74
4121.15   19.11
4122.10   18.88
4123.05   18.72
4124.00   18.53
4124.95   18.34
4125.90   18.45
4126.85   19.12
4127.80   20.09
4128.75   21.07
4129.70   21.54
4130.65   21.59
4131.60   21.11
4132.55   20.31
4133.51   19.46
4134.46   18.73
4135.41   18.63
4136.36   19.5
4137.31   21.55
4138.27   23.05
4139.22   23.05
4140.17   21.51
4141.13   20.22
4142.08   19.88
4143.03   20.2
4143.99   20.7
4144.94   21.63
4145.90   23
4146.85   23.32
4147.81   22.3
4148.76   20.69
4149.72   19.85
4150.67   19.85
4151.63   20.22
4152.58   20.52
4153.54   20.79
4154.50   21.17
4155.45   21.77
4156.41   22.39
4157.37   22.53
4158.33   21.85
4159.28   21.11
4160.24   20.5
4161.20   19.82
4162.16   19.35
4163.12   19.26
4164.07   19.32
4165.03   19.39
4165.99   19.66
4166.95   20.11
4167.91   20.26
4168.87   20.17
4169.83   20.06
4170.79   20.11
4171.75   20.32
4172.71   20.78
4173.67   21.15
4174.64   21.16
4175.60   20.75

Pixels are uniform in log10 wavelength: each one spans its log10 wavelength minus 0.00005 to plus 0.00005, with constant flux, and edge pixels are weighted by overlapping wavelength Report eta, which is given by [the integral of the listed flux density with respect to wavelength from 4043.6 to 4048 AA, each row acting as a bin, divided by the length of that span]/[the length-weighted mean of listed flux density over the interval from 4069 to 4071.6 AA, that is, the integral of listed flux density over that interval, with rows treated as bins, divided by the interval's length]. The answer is 0.97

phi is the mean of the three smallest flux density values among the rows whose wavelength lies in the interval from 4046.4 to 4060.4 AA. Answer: 20.0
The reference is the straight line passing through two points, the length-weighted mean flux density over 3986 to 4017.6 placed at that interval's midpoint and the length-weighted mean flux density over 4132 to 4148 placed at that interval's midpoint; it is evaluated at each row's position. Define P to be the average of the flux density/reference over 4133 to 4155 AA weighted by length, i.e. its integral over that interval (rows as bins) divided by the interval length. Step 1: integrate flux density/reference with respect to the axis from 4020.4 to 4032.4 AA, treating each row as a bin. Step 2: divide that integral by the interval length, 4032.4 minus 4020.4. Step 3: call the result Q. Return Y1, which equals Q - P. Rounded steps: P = 0.995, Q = 1.04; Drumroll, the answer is 0.047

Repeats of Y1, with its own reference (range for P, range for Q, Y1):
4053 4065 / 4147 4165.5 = 0.028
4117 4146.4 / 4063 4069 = 0.003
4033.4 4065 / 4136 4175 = 0.036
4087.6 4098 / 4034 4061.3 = -0.010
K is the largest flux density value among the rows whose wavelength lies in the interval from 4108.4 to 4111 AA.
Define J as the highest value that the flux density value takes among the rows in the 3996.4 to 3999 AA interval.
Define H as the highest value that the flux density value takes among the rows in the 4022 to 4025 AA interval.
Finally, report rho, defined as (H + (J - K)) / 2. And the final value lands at 11.7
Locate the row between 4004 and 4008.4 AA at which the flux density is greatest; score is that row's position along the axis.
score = 4004.23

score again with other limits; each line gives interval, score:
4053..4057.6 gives 4054.32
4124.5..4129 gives 4128.75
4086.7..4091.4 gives 4090.90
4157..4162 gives 4157.37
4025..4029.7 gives 4028.27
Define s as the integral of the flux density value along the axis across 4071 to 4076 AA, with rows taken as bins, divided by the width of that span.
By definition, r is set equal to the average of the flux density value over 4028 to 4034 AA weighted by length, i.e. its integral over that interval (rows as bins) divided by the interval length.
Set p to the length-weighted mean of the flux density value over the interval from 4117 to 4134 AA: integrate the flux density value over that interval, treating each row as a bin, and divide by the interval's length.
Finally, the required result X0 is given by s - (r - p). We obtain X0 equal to 19.3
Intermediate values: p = 20.03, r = 22.2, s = 21.4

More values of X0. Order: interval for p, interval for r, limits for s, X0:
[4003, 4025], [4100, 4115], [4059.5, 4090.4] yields 23.0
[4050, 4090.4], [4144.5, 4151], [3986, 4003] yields 19.5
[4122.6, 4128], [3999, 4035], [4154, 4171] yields 17.5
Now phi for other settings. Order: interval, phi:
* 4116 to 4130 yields 18.4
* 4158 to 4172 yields 19.3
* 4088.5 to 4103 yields 18.1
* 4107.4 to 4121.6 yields 18.4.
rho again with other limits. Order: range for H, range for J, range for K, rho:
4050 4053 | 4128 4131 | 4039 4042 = 10.7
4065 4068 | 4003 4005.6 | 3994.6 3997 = 10.4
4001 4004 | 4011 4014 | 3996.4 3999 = 11.9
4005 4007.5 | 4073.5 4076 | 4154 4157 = 10.1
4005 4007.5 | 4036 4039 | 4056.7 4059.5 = 10.0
